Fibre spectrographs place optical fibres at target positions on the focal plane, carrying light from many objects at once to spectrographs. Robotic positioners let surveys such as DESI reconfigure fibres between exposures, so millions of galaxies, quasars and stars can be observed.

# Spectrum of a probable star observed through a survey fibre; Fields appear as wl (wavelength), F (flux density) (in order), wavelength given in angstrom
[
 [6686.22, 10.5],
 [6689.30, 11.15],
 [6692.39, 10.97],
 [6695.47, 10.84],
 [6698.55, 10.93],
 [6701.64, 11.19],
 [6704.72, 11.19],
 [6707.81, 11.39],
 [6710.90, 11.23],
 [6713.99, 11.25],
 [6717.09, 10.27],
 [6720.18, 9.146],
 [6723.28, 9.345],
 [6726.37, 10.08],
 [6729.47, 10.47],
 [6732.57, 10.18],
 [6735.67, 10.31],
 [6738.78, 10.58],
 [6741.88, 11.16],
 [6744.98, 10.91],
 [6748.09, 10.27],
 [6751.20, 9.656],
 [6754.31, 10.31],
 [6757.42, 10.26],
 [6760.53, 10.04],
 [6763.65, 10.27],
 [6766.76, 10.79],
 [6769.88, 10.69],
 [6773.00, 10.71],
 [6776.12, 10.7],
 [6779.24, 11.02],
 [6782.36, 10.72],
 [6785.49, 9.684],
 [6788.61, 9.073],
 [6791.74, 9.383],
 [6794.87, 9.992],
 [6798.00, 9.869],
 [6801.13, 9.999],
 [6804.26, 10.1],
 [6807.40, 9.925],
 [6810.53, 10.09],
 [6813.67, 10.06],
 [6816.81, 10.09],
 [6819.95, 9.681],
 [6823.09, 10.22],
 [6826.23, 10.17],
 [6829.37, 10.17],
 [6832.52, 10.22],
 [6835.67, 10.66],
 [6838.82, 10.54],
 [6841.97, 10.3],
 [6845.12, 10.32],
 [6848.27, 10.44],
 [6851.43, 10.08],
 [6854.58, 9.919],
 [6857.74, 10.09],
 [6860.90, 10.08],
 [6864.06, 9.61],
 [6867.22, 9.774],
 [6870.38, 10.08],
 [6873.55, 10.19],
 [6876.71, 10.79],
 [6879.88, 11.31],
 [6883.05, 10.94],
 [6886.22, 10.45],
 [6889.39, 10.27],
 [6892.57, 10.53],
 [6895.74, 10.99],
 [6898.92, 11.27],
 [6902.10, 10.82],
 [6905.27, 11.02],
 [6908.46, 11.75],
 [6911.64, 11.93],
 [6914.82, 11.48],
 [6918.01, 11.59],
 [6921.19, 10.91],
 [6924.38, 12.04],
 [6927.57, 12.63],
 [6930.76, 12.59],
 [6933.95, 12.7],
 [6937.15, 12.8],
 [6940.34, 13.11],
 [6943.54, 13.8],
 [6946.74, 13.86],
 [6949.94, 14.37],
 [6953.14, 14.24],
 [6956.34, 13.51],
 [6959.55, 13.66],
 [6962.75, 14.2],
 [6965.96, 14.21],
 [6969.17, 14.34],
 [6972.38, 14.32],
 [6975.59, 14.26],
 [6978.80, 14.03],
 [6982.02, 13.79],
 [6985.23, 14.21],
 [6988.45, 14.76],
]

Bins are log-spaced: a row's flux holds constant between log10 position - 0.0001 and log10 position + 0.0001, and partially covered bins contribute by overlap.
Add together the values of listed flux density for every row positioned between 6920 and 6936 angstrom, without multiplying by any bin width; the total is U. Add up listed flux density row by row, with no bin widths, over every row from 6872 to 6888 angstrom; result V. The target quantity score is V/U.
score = 0.88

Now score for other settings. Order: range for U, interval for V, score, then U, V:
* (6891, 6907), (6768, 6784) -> 0.99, 54.6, 54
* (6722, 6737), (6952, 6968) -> 1.39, 50.4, 70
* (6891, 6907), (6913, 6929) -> 1.07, 54.6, 59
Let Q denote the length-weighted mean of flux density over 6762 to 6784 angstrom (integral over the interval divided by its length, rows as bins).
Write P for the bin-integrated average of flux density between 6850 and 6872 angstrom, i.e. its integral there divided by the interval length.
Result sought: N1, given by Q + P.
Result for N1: 20.6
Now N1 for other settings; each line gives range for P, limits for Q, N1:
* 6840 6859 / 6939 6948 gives 23.8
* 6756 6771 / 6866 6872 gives 20.3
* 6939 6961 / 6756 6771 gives 24.2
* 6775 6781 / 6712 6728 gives 20.9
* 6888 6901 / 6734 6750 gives 21.4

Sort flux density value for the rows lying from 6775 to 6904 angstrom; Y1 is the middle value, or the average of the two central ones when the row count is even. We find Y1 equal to 10.2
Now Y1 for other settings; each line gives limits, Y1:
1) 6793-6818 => 10.0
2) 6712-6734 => 10.2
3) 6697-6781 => 10.6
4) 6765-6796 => 10.7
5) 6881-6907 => 10.9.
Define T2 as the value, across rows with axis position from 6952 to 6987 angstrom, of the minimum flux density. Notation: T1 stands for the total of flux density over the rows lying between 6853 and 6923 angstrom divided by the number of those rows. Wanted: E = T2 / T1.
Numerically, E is 1.26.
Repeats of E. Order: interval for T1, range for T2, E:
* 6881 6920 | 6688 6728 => 0.82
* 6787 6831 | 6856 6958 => 0.97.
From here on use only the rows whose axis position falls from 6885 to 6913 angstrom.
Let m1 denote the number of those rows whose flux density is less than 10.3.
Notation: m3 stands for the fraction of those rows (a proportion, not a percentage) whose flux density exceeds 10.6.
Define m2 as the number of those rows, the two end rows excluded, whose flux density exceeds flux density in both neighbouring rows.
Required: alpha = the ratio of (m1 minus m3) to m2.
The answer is 0.3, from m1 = 1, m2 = 1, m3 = 0.7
